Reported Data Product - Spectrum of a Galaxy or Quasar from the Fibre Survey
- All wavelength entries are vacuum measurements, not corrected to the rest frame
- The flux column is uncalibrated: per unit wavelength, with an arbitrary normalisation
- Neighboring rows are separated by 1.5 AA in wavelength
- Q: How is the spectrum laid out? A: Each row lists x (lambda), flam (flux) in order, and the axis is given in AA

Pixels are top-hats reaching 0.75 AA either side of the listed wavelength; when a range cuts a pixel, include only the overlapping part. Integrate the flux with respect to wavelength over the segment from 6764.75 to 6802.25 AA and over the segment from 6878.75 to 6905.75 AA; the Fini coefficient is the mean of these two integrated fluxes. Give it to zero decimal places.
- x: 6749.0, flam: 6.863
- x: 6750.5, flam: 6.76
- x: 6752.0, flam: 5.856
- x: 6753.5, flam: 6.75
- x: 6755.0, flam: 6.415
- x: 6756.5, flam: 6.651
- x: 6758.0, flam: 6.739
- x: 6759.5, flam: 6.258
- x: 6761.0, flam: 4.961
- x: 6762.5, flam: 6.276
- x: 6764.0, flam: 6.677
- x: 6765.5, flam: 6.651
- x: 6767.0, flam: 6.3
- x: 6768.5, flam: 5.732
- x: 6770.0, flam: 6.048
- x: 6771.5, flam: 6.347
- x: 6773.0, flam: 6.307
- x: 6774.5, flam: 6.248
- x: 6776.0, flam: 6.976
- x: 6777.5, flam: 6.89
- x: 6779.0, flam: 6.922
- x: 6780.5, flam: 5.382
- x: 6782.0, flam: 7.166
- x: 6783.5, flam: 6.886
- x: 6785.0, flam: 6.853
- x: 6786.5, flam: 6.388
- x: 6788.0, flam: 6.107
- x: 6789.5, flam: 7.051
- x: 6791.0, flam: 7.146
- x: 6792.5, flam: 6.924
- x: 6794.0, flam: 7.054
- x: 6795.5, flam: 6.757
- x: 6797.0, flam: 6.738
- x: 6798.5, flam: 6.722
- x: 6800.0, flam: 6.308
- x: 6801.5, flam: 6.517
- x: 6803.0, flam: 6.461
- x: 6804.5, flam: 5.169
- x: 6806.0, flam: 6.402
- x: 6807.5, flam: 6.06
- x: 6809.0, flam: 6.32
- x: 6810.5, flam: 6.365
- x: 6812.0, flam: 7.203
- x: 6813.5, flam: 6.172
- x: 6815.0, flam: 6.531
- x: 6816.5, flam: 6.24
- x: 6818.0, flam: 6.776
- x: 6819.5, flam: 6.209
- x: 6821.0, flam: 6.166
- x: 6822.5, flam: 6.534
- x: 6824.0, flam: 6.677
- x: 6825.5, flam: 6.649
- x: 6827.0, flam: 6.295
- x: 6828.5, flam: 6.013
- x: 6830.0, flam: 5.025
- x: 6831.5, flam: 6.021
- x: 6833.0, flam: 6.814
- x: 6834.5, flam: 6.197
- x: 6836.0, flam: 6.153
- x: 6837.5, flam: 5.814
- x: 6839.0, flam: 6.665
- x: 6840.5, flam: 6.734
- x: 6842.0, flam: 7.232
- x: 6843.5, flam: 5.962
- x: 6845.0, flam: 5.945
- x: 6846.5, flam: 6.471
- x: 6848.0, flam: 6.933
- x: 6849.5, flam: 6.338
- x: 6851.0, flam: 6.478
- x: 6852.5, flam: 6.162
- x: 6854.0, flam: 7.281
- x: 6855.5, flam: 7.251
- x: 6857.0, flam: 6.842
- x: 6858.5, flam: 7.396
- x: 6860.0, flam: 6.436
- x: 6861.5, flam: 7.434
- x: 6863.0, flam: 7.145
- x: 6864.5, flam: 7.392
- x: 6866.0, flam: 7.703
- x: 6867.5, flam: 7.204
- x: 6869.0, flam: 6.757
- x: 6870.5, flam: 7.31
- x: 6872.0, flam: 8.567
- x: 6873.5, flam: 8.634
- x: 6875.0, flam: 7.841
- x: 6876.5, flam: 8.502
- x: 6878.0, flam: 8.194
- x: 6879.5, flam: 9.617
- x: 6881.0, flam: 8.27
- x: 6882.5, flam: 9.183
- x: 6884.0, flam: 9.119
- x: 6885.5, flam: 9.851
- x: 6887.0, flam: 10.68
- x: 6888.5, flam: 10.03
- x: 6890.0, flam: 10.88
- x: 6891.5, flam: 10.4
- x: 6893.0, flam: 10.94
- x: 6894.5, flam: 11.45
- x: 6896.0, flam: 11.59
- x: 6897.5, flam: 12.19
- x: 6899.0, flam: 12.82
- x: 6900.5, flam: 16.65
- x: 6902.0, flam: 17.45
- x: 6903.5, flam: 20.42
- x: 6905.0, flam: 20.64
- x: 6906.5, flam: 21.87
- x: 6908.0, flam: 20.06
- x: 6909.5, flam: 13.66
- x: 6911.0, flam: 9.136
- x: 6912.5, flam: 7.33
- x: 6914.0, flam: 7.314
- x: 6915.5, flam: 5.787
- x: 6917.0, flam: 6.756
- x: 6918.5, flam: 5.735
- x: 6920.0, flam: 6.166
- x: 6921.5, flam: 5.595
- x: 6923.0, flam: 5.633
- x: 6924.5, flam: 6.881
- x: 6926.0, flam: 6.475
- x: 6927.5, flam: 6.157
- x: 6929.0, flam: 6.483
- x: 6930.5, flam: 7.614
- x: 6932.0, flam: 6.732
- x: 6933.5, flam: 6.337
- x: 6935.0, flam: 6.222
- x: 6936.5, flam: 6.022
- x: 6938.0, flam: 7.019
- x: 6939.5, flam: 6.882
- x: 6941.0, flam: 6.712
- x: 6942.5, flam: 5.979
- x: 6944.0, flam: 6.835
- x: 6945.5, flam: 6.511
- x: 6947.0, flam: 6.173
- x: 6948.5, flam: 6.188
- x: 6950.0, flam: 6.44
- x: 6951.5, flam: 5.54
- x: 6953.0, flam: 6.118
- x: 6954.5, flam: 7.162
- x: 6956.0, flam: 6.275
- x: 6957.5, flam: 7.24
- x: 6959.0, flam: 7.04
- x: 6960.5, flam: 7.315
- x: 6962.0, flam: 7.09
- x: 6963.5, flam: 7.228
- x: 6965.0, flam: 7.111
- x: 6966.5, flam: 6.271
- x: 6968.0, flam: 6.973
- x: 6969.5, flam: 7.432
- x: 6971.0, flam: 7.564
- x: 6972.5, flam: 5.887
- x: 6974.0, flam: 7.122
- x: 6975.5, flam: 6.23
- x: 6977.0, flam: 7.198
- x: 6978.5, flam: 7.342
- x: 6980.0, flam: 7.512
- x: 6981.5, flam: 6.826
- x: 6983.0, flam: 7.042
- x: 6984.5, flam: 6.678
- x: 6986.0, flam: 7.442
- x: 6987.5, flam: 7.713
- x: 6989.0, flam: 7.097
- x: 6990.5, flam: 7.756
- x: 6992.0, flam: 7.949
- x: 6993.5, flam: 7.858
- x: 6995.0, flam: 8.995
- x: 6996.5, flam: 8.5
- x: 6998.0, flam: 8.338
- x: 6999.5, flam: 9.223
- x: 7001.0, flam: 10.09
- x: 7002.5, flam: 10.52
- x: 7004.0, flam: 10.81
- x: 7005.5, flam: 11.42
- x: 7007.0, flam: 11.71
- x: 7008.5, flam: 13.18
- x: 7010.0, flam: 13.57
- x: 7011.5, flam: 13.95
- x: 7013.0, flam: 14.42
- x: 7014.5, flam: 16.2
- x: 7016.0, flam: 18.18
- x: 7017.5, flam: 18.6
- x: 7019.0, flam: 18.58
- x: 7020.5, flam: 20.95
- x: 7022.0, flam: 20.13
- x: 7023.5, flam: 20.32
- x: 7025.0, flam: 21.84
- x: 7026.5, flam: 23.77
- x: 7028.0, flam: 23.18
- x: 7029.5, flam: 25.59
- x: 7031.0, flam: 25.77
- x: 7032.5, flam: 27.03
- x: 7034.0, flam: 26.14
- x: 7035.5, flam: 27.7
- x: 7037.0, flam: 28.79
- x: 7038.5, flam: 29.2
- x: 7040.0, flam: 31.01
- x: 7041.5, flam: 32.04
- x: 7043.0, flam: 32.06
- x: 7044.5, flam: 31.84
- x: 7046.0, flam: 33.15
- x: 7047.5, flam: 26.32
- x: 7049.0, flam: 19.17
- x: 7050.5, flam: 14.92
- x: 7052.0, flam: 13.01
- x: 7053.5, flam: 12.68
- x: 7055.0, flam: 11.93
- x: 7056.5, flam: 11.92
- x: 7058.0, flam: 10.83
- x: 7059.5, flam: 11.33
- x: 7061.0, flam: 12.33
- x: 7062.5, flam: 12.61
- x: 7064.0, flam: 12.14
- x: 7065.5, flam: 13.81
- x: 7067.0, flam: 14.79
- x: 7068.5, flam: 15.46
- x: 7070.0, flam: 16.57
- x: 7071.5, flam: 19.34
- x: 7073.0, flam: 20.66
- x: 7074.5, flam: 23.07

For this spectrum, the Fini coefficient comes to 290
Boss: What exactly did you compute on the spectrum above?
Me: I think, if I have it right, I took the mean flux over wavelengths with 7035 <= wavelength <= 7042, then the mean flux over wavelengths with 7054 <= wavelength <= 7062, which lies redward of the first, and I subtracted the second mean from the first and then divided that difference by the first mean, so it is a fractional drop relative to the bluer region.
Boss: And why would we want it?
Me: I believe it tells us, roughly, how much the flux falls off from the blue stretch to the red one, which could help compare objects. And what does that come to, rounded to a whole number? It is 1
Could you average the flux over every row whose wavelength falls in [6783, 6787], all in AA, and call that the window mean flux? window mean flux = 6.7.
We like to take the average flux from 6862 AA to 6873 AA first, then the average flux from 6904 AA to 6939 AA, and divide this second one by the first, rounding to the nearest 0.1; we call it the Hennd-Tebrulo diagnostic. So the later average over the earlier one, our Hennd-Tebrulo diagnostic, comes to 1.2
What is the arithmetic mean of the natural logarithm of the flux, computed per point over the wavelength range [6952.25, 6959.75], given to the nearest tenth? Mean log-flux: 1.9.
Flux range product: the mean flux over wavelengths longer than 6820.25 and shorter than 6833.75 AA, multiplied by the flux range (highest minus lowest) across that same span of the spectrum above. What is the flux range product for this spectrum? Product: 11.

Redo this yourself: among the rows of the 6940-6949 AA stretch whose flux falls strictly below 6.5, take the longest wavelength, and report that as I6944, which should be 6948.5 AA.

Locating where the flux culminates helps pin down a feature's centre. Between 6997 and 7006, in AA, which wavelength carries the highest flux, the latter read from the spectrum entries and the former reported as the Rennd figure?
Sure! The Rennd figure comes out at 7005.5 AA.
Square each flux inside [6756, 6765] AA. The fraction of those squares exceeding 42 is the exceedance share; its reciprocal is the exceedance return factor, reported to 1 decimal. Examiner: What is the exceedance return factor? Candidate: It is 2.0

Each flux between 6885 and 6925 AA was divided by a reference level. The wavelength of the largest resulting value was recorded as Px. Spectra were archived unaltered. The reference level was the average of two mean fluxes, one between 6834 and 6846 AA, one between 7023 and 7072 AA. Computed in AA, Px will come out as 6906.5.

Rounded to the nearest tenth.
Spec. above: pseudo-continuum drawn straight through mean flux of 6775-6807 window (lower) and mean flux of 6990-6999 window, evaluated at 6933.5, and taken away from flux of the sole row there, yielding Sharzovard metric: -1.4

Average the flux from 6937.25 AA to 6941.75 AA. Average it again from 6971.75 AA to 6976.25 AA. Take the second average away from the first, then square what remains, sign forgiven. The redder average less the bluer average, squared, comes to 0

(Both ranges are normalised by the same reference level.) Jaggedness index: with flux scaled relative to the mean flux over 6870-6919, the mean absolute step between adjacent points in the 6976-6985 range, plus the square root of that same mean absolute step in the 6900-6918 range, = 0.45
